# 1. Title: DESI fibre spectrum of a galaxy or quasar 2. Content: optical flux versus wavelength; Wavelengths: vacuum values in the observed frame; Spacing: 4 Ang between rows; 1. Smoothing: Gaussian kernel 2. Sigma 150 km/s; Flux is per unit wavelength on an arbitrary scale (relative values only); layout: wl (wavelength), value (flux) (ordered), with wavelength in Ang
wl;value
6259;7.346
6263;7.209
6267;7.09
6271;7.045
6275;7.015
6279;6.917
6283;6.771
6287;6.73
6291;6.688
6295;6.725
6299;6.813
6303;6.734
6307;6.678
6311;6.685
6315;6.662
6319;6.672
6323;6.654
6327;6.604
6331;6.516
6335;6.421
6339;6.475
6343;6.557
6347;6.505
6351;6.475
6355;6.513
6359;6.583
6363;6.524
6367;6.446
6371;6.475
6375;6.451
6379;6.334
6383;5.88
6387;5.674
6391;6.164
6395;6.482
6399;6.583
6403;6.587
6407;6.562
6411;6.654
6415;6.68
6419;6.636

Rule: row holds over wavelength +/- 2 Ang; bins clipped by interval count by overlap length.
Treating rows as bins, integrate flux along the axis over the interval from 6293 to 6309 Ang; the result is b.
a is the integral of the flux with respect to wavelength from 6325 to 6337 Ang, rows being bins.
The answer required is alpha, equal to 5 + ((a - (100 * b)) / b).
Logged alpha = -94.3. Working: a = 78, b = 108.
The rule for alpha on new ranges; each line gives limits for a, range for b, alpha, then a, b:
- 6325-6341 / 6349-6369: -94.2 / 104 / 130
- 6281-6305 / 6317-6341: -94.0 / 162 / 157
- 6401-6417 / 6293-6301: -93.0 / 106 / 54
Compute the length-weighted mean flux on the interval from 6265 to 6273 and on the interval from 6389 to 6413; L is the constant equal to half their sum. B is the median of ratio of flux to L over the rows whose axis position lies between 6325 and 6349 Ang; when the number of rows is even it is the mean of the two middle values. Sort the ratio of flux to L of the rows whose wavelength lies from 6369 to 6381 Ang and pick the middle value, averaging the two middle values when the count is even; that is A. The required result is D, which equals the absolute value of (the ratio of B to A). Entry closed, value 1.01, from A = 0.951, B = 0.959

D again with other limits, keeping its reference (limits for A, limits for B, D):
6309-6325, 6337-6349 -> 0.98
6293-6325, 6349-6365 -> 0.98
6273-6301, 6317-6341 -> 0.97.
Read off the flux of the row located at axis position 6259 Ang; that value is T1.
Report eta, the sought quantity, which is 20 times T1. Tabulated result 147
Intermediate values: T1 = 7.346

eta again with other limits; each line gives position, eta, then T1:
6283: 135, 6.771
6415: 134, 6.68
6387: 113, 5.674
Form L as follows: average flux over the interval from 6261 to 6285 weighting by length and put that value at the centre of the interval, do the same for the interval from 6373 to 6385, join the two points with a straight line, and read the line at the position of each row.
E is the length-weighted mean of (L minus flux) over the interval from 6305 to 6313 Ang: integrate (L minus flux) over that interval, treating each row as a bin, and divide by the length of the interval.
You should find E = 0.06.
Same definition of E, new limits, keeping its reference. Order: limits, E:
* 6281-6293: 0.17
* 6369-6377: -0.20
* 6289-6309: 0.09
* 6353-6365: -0.17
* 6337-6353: -0.03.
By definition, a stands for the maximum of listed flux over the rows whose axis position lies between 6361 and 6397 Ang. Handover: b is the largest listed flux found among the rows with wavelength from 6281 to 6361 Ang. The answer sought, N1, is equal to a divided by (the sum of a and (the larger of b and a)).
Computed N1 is 0.489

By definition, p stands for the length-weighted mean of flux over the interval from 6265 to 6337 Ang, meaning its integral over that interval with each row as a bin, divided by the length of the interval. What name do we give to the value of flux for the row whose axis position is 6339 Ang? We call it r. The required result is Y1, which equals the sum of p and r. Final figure 13.2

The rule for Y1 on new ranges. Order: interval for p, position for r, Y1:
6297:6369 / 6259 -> 13.9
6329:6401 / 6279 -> 13.3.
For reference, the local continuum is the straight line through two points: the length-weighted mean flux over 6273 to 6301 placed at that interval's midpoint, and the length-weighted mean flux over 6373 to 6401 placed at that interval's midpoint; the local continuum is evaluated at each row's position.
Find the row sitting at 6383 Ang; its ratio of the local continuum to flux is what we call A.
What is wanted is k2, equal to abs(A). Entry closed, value 1.06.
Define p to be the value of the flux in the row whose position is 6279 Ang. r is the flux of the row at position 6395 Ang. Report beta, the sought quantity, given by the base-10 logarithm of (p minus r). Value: -0.36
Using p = 6.917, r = 6.482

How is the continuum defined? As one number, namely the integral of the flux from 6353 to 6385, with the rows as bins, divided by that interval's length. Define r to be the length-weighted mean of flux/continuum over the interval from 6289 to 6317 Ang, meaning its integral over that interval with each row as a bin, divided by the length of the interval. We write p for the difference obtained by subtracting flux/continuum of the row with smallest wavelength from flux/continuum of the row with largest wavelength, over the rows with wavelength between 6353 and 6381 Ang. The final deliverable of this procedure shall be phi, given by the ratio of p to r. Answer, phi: -0.027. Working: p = -0.028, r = 1.05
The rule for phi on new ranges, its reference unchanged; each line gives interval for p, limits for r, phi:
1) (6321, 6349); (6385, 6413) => -0.023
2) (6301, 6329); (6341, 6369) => -0.020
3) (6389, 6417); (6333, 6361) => 0.079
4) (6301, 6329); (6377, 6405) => -0.021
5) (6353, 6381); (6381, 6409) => -0.029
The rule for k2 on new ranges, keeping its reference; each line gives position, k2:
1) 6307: 1.00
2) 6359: 0.97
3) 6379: 0.99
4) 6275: 0.98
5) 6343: 0.99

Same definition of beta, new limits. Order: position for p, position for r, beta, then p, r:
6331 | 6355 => -2.52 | 6.516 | 6.513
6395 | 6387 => -0.09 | 6.482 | 5.674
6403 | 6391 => -0.37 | 6.587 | 6.164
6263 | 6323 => -0.26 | 7.209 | 6.654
